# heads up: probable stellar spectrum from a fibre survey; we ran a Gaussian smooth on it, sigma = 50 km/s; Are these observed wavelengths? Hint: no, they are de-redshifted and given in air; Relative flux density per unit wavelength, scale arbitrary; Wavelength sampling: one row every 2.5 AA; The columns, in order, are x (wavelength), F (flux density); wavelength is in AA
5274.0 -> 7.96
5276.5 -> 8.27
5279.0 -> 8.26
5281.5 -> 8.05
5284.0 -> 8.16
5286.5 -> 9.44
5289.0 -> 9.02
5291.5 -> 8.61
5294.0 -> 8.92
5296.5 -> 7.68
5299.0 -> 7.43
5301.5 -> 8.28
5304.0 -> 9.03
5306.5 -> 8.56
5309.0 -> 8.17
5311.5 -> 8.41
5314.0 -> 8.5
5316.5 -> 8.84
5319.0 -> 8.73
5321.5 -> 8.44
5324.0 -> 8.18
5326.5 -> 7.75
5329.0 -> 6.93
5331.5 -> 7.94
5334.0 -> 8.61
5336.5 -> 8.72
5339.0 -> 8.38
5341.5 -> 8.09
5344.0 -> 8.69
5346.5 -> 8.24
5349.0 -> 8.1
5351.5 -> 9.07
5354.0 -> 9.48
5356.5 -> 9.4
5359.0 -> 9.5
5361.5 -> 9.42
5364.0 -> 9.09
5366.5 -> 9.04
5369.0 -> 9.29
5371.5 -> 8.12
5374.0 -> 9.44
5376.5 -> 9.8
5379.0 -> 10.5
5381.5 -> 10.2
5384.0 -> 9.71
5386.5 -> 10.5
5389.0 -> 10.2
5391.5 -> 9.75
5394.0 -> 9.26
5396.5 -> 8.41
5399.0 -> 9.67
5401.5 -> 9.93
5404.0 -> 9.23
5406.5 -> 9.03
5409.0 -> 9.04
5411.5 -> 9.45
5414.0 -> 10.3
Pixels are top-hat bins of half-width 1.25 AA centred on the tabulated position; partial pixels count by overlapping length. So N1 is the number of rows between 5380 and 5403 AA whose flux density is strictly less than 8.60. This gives 1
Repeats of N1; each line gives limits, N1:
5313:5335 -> 6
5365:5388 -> 1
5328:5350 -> 6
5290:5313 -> 6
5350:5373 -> 1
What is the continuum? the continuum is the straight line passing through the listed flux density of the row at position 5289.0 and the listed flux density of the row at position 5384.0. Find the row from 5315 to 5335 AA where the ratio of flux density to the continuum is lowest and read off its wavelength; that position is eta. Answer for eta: 5329.0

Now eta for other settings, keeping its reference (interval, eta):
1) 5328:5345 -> 5329.0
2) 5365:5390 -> 5371.5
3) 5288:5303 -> 5299.0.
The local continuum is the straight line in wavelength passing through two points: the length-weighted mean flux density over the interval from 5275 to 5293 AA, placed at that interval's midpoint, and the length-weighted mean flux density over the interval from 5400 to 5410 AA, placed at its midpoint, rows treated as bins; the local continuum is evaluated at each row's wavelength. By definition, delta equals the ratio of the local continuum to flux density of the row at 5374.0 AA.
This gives 0.97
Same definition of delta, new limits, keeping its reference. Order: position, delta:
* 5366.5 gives 1.00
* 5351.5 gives 0.99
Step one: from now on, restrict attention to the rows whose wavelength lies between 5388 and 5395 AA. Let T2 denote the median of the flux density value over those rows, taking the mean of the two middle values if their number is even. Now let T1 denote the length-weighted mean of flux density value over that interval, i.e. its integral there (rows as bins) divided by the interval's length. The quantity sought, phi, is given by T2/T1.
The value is 1.00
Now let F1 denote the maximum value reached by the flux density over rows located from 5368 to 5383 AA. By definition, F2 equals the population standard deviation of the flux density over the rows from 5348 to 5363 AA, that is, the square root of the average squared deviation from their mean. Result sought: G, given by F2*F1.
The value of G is 5.2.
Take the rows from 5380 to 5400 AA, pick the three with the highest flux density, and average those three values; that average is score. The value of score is 10.3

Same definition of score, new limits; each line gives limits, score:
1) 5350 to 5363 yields 9.5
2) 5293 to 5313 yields 8.8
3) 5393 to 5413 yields 9.7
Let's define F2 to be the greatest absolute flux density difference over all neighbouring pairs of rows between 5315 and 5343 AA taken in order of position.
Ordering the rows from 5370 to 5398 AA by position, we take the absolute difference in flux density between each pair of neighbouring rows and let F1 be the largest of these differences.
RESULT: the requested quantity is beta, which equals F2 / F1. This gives 0.77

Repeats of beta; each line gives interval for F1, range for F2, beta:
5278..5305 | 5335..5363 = 0.76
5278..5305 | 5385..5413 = 0.98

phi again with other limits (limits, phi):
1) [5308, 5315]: 1.01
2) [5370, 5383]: 1.02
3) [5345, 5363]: 1.04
